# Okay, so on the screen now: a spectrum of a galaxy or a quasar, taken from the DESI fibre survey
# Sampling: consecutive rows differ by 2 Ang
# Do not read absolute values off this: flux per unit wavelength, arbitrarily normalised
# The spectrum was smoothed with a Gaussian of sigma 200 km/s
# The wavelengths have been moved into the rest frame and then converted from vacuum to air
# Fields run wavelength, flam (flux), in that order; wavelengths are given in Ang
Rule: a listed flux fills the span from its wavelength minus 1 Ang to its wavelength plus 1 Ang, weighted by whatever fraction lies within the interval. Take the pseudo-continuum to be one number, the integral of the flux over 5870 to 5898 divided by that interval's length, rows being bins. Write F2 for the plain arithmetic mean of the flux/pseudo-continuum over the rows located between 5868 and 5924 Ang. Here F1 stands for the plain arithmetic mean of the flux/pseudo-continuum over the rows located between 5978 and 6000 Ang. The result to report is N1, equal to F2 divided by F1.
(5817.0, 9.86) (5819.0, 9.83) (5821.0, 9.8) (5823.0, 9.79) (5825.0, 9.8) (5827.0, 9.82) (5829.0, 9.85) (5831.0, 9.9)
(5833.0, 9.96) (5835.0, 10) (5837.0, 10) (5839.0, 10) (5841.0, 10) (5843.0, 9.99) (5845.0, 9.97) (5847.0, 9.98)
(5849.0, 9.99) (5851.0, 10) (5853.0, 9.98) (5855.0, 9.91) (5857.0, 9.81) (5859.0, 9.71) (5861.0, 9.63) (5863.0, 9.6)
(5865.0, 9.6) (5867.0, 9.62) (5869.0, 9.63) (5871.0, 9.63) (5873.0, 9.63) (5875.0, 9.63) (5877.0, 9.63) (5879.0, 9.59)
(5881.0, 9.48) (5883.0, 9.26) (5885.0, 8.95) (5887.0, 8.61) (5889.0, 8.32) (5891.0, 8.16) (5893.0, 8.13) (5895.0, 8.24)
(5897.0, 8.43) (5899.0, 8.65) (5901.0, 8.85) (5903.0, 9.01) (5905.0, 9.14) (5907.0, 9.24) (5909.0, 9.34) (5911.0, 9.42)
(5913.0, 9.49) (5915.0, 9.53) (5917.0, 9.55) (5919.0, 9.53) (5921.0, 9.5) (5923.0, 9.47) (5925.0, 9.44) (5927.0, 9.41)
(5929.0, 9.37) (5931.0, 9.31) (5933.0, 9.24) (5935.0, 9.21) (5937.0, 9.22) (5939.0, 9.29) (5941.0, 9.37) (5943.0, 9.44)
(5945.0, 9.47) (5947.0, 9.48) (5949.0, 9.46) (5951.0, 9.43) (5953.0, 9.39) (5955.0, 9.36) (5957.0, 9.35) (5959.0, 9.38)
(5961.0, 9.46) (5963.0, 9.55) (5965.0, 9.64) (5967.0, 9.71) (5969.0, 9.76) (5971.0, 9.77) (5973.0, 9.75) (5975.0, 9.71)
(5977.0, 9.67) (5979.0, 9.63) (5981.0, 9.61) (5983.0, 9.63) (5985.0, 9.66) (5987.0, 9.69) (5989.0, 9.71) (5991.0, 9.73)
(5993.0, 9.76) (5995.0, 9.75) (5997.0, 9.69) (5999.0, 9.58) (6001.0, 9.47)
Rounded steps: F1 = 1.08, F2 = 1.02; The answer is 0.95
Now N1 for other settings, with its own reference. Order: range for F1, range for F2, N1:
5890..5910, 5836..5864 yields 1.14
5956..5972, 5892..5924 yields 0.95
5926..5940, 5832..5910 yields 1.01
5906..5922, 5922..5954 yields 0.99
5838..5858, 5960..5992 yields 0.97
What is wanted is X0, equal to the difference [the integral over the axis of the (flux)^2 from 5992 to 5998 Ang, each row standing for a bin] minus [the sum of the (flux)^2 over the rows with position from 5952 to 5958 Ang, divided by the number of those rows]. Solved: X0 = 481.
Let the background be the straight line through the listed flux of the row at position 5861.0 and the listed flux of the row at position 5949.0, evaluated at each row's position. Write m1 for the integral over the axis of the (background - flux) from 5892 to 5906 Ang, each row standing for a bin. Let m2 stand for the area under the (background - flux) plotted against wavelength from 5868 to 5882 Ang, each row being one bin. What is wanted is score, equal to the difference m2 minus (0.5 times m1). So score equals -6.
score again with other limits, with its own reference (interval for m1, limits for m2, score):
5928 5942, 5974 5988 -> -5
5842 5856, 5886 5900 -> 19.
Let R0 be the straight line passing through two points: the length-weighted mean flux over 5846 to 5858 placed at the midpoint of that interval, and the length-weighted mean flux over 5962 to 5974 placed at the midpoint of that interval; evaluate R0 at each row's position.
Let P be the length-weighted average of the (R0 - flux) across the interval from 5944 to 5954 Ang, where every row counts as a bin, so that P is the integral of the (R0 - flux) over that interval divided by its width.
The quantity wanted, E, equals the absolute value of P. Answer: 0.29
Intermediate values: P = 0.29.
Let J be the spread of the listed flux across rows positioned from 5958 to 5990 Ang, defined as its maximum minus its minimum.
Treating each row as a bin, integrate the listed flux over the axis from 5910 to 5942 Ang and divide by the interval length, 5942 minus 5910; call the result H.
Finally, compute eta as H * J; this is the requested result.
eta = 4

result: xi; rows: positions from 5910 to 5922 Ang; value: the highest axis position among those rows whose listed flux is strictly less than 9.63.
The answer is 5921.0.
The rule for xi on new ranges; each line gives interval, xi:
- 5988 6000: 5999.0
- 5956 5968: 5963.0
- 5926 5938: 5937.0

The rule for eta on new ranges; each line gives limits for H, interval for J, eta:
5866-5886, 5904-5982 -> 6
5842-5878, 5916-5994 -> 5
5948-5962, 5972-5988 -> 1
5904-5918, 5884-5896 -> 8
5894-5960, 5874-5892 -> 14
